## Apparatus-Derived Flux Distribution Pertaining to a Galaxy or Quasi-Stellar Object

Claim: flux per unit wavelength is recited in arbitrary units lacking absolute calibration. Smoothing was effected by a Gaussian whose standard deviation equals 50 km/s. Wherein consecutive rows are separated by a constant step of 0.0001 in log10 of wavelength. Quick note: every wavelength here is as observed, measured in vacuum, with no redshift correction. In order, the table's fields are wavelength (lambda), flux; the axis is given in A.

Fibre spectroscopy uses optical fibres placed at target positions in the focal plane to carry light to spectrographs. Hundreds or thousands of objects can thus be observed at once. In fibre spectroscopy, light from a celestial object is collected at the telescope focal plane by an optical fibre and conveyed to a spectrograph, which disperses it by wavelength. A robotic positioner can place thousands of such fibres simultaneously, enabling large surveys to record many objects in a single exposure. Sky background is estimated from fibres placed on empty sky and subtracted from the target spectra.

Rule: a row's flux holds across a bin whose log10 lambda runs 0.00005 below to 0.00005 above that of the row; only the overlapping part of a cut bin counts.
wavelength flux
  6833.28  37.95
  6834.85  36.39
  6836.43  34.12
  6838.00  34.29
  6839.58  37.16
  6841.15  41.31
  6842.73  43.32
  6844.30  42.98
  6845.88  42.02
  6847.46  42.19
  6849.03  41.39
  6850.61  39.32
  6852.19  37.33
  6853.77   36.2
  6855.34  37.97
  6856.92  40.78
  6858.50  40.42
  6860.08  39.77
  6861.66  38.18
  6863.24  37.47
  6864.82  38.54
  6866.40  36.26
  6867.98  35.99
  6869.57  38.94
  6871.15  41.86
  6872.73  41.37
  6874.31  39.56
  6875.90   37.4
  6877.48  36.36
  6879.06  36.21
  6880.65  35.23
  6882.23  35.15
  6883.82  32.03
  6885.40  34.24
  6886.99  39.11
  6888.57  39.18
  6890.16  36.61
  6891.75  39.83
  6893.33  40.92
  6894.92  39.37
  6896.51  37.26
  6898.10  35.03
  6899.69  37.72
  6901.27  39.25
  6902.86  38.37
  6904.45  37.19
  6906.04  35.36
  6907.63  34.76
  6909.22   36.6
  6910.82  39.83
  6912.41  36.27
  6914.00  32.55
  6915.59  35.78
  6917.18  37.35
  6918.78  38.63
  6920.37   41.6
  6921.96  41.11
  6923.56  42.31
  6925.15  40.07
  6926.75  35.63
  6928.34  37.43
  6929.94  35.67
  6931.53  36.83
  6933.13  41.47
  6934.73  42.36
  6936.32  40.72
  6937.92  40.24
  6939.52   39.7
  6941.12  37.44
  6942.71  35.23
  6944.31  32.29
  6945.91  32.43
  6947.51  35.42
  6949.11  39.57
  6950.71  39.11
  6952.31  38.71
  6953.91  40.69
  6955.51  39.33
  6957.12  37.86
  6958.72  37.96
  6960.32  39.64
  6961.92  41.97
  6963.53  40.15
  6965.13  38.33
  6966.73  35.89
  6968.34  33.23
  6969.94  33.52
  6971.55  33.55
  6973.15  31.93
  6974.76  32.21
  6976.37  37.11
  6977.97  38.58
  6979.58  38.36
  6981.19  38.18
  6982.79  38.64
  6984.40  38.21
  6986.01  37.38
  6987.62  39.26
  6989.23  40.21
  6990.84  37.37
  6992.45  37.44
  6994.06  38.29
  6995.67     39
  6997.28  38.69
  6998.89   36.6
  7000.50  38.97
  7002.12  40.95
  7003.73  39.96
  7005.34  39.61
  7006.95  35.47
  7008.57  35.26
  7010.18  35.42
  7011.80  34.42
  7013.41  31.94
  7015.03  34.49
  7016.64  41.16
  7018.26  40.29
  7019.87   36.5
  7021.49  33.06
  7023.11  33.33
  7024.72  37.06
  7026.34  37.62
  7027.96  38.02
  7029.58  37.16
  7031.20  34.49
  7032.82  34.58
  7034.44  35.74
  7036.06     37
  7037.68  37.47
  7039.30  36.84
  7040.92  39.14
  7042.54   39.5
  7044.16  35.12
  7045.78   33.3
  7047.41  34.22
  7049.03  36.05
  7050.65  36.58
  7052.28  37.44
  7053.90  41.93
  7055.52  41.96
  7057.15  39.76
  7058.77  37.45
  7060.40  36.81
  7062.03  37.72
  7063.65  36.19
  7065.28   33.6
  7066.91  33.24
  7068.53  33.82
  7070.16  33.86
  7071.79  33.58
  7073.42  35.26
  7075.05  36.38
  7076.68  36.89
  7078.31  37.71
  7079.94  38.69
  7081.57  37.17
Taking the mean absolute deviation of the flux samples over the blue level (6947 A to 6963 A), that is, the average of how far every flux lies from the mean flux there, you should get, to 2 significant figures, 1.2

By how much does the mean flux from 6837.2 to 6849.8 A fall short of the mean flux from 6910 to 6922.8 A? -2.7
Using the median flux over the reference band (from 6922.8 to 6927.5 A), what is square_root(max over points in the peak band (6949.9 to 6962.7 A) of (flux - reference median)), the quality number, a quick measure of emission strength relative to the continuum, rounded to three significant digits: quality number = 1.38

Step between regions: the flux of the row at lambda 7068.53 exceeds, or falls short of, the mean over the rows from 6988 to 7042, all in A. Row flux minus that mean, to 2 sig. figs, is -3.3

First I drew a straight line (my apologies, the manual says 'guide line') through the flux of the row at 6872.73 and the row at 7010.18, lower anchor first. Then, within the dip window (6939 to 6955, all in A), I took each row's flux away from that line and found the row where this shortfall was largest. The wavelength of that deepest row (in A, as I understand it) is 6944.31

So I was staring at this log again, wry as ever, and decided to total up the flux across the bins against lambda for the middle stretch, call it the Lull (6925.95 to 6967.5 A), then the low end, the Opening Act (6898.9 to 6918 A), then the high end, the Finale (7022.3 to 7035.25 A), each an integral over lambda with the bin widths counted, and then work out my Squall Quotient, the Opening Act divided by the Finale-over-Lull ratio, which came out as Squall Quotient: 2388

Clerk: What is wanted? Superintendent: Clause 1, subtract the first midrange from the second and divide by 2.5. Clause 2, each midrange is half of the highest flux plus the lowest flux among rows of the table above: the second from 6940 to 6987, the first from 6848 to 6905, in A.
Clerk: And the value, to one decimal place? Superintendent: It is 0.0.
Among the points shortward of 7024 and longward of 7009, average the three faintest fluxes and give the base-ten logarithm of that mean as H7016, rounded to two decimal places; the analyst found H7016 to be 1.52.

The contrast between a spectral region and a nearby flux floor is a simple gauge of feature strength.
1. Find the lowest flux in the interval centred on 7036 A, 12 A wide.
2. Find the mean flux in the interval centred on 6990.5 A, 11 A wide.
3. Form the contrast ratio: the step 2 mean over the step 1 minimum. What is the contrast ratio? 1.11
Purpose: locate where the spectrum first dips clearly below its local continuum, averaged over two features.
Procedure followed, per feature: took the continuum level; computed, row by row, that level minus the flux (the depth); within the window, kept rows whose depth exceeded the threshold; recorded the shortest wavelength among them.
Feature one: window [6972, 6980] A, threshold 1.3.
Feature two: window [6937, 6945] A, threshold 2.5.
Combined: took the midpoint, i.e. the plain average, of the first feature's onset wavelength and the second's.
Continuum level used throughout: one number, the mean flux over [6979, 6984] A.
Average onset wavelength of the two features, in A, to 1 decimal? 6957.9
